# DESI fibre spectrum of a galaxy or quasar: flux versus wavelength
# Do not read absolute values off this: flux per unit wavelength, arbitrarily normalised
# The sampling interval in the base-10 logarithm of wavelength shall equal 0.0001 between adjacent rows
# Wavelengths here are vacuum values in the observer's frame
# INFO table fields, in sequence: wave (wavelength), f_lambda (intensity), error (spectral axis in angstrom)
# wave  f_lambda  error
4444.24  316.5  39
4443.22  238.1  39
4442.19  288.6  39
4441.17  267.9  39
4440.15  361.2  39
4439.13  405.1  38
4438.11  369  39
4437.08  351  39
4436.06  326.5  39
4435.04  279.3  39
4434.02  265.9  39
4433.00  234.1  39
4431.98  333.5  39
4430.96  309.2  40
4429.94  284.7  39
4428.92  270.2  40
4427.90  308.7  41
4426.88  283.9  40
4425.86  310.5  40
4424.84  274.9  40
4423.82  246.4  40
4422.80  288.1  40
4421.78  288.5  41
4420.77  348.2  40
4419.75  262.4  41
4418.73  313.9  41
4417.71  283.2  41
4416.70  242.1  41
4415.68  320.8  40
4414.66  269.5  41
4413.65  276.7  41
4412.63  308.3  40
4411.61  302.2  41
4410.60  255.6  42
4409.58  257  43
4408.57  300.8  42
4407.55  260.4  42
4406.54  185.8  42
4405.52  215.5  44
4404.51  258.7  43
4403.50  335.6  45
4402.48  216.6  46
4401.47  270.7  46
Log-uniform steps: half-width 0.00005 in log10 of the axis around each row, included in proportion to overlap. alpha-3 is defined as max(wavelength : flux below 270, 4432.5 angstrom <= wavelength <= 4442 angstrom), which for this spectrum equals 4441.17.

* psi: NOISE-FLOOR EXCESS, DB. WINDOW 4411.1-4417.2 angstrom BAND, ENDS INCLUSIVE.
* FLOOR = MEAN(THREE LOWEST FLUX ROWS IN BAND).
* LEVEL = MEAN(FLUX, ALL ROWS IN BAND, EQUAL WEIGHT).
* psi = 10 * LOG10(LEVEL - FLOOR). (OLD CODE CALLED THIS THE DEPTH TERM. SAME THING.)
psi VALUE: 13.8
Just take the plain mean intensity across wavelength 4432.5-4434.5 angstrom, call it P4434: 250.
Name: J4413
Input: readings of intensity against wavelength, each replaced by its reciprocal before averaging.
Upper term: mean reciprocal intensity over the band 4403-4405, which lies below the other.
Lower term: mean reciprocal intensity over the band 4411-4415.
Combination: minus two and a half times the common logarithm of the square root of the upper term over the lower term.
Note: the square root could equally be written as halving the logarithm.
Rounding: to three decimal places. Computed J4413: 0.007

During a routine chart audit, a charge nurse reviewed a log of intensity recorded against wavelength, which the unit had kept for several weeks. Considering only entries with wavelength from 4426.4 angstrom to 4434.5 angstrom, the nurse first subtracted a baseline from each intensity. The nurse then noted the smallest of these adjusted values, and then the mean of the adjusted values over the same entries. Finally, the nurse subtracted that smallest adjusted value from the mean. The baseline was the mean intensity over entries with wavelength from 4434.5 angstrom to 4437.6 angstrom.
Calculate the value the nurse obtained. 52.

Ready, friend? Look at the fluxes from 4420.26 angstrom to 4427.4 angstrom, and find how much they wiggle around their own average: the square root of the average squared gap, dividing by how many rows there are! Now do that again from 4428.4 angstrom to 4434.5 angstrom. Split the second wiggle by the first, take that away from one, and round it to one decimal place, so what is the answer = -0.1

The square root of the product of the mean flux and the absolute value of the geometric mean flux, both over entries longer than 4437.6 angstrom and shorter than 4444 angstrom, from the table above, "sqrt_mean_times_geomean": 319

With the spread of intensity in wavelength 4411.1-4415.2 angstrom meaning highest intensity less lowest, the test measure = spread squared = 1505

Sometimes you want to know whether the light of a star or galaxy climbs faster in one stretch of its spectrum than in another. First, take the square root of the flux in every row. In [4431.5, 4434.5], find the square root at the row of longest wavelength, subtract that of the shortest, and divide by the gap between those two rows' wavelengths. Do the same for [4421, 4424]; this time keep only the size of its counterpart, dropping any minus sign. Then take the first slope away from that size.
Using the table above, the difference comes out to 1.6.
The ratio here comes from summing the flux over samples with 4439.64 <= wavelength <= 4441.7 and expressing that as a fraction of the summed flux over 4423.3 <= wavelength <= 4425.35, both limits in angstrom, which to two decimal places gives 1.21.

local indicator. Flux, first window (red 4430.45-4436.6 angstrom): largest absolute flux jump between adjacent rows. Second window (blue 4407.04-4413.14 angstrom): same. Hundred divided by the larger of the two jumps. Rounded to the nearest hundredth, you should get 1.01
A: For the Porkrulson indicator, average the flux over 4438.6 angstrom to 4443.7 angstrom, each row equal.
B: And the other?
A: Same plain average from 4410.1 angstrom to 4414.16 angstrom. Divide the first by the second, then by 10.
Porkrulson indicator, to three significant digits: 0.109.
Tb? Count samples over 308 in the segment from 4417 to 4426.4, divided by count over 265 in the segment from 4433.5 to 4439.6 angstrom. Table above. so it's 0.50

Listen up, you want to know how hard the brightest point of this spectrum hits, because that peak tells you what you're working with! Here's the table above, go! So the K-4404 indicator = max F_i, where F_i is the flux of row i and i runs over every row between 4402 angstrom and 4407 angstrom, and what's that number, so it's 335.6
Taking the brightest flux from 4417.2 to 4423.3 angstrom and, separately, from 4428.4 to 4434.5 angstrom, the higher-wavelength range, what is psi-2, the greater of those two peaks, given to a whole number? 348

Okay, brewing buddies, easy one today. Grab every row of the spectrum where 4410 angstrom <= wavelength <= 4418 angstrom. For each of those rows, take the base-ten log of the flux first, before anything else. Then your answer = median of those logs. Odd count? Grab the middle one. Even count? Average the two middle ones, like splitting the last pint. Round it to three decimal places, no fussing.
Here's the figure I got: 2.447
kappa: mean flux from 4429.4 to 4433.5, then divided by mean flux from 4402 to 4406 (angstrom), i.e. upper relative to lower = 1.13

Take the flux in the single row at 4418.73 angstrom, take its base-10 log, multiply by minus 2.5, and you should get -6.24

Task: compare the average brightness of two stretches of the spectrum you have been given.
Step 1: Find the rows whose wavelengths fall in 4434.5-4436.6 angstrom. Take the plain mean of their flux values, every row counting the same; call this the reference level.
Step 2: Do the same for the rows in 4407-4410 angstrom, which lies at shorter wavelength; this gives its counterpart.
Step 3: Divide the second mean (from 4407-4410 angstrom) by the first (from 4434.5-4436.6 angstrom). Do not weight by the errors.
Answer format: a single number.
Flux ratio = 0.90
